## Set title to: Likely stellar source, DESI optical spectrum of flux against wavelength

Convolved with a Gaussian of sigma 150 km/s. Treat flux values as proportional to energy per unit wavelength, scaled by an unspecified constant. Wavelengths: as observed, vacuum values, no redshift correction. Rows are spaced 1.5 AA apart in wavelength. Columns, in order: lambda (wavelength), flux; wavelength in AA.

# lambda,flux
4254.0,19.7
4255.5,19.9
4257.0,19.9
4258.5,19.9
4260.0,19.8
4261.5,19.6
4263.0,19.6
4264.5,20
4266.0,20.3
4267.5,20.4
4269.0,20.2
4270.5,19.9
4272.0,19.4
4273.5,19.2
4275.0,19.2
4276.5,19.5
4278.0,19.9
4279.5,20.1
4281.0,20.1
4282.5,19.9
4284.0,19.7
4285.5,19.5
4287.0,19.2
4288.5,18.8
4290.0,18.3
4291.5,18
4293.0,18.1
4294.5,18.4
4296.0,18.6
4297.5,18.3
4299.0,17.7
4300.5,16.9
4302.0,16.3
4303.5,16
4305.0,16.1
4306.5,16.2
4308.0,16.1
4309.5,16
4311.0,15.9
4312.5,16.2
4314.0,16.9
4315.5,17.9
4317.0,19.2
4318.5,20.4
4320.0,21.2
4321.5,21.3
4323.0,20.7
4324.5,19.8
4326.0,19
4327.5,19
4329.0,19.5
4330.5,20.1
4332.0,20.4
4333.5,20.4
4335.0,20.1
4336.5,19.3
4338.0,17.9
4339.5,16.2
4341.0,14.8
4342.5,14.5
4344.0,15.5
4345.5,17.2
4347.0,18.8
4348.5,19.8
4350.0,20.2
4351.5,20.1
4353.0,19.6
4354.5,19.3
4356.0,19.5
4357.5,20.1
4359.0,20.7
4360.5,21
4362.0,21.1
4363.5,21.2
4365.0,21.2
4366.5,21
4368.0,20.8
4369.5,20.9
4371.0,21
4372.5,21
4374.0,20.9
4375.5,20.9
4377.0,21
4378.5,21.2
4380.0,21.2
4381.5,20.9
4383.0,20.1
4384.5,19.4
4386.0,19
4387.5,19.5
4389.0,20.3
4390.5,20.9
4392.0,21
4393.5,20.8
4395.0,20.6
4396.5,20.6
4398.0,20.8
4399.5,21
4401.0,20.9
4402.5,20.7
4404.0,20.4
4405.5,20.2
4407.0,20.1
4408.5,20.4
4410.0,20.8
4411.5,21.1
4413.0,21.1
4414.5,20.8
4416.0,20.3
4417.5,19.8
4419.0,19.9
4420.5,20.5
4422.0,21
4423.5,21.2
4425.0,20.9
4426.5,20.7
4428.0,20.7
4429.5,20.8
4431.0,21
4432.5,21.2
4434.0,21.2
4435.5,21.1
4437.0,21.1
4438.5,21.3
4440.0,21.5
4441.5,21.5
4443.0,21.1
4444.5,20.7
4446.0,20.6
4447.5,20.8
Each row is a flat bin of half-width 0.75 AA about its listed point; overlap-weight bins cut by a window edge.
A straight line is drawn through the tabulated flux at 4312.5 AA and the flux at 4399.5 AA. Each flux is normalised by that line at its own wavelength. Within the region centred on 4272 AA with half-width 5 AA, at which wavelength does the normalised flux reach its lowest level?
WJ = 4275.0 AA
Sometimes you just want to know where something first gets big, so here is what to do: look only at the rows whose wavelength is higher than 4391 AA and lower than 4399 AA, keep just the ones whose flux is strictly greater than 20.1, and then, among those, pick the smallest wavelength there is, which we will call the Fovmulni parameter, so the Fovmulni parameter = 4392.0 AA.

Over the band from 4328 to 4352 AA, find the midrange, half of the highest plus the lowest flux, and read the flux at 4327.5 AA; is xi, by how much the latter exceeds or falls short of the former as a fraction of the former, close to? 0.089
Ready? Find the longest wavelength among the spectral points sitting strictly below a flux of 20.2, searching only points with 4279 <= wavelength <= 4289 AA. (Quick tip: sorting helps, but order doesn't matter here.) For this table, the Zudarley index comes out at 4288.5 AA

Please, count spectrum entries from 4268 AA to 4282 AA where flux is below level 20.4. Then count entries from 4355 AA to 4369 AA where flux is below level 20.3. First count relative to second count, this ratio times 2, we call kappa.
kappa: 9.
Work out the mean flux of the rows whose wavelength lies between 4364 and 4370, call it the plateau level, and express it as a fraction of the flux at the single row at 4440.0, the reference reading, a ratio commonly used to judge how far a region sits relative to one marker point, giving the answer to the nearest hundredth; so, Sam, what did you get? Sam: 0.98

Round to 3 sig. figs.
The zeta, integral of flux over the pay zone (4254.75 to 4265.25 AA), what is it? 208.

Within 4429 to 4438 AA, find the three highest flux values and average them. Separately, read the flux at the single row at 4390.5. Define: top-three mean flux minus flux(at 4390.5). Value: 0.3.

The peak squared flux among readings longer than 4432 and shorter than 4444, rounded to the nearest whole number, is 462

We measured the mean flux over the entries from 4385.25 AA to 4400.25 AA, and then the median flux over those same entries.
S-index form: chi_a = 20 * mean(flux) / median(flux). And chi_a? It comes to 19.76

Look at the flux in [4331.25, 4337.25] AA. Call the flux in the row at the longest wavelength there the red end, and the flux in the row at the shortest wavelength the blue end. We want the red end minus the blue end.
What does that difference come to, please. -1.1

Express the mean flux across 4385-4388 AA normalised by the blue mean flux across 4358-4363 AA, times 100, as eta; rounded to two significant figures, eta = 92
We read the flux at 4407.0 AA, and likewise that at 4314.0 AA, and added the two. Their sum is 37.0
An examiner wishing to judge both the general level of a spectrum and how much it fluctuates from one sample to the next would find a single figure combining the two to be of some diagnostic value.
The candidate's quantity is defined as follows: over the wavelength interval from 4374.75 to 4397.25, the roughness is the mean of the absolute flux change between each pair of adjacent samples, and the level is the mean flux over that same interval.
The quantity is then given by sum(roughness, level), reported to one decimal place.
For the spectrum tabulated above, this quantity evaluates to 20.8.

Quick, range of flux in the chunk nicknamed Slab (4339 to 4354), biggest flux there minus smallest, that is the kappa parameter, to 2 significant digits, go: 5.7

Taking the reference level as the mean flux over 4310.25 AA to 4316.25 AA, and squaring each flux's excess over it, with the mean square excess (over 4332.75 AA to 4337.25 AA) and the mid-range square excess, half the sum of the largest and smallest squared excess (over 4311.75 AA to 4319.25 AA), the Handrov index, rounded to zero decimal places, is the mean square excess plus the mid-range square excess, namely 17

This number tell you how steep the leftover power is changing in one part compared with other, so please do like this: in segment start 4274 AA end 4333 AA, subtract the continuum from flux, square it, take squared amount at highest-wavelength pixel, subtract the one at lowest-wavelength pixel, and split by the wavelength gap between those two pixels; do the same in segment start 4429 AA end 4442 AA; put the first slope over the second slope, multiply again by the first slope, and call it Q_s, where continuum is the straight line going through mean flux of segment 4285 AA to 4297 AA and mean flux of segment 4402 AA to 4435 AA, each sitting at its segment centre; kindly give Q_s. 0.01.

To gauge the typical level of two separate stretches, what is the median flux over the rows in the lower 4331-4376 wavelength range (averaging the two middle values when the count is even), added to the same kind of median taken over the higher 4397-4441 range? 41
